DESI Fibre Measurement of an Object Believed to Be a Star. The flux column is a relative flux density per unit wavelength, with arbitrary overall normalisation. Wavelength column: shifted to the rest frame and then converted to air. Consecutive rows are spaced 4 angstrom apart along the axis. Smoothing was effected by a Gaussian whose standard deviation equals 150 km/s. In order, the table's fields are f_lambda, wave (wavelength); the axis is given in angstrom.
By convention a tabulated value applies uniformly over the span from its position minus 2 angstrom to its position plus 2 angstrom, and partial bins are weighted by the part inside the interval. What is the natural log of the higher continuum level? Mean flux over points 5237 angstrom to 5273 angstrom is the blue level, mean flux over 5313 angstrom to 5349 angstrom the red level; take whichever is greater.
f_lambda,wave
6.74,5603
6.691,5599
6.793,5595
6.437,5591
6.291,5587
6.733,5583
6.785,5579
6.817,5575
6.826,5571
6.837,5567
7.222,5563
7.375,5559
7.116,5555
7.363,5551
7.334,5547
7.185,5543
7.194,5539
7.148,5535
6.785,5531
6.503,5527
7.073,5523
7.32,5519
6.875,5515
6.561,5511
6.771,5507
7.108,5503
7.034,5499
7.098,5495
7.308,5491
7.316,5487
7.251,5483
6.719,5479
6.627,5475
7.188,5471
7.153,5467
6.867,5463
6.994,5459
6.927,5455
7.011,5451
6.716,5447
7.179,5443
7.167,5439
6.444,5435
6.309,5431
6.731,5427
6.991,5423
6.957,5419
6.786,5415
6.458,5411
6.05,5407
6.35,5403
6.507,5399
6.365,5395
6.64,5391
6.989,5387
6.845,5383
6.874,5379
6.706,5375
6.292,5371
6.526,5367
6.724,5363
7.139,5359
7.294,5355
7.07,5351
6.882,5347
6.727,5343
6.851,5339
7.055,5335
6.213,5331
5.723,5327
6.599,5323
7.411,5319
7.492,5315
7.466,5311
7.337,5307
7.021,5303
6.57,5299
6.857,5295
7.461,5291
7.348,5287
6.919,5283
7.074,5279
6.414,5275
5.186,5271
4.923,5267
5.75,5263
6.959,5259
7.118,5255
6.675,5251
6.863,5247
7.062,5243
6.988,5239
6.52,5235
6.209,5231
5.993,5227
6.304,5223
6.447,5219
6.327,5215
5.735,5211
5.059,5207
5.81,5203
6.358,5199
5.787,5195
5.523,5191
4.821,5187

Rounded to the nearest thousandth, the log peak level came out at 1.913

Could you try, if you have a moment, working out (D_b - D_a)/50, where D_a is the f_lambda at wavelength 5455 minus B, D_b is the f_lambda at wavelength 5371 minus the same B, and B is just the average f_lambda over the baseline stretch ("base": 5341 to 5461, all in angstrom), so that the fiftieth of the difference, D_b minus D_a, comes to -0.013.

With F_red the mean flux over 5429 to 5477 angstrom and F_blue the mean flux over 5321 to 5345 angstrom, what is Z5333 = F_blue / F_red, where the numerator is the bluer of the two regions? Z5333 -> 0.949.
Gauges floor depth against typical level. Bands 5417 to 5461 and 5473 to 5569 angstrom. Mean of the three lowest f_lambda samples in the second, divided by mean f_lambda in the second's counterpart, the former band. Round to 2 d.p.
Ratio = 0.96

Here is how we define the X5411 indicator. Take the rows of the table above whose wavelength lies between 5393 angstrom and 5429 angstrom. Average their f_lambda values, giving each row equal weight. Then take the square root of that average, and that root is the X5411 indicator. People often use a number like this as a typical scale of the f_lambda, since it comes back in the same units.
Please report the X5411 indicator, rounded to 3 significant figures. 2.56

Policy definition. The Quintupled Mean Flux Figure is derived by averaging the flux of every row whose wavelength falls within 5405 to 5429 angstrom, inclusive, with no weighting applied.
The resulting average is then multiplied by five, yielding 33.3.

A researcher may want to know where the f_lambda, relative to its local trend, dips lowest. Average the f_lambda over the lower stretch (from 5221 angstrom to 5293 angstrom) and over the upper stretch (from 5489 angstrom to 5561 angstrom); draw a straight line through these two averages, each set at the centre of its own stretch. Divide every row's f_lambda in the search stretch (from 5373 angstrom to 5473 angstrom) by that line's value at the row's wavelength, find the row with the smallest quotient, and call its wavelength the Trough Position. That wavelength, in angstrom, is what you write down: 5407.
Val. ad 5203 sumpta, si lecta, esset 5.81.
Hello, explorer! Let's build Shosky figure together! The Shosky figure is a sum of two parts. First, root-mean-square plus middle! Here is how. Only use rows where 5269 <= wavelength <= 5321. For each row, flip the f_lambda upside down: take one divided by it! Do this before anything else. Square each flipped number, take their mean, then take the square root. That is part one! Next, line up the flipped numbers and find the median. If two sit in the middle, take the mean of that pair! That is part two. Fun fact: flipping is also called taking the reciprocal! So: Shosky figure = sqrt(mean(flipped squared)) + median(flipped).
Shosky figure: 0.287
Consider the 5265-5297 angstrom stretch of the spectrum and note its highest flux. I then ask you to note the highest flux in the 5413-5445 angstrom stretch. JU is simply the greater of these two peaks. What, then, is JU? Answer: 7.46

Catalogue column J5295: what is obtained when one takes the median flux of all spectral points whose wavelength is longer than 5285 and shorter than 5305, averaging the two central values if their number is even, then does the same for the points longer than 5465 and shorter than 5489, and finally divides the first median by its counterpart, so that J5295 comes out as 0.98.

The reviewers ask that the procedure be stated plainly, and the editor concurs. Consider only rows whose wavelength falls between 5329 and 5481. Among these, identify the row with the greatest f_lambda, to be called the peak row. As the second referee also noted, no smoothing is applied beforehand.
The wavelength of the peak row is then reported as 5355 angstrom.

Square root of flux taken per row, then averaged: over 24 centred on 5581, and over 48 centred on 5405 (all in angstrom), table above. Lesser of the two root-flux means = 2.58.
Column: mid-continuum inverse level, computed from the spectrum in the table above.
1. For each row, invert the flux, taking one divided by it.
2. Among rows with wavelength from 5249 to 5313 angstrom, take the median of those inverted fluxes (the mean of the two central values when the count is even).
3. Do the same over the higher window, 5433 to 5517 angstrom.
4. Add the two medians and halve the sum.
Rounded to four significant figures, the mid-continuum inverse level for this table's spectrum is 0.1434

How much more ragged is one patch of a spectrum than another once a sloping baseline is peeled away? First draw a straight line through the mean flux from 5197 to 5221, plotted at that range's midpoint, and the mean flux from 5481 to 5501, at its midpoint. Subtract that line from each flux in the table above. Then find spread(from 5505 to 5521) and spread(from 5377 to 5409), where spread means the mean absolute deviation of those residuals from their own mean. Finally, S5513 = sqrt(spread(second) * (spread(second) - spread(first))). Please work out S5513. 0.16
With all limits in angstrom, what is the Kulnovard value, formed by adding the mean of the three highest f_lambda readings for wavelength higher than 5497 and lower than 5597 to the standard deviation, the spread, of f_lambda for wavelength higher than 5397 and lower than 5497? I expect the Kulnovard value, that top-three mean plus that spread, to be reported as 7.70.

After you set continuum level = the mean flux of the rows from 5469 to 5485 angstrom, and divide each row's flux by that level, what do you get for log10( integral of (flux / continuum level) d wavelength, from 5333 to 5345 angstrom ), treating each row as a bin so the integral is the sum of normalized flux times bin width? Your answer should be 1.07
